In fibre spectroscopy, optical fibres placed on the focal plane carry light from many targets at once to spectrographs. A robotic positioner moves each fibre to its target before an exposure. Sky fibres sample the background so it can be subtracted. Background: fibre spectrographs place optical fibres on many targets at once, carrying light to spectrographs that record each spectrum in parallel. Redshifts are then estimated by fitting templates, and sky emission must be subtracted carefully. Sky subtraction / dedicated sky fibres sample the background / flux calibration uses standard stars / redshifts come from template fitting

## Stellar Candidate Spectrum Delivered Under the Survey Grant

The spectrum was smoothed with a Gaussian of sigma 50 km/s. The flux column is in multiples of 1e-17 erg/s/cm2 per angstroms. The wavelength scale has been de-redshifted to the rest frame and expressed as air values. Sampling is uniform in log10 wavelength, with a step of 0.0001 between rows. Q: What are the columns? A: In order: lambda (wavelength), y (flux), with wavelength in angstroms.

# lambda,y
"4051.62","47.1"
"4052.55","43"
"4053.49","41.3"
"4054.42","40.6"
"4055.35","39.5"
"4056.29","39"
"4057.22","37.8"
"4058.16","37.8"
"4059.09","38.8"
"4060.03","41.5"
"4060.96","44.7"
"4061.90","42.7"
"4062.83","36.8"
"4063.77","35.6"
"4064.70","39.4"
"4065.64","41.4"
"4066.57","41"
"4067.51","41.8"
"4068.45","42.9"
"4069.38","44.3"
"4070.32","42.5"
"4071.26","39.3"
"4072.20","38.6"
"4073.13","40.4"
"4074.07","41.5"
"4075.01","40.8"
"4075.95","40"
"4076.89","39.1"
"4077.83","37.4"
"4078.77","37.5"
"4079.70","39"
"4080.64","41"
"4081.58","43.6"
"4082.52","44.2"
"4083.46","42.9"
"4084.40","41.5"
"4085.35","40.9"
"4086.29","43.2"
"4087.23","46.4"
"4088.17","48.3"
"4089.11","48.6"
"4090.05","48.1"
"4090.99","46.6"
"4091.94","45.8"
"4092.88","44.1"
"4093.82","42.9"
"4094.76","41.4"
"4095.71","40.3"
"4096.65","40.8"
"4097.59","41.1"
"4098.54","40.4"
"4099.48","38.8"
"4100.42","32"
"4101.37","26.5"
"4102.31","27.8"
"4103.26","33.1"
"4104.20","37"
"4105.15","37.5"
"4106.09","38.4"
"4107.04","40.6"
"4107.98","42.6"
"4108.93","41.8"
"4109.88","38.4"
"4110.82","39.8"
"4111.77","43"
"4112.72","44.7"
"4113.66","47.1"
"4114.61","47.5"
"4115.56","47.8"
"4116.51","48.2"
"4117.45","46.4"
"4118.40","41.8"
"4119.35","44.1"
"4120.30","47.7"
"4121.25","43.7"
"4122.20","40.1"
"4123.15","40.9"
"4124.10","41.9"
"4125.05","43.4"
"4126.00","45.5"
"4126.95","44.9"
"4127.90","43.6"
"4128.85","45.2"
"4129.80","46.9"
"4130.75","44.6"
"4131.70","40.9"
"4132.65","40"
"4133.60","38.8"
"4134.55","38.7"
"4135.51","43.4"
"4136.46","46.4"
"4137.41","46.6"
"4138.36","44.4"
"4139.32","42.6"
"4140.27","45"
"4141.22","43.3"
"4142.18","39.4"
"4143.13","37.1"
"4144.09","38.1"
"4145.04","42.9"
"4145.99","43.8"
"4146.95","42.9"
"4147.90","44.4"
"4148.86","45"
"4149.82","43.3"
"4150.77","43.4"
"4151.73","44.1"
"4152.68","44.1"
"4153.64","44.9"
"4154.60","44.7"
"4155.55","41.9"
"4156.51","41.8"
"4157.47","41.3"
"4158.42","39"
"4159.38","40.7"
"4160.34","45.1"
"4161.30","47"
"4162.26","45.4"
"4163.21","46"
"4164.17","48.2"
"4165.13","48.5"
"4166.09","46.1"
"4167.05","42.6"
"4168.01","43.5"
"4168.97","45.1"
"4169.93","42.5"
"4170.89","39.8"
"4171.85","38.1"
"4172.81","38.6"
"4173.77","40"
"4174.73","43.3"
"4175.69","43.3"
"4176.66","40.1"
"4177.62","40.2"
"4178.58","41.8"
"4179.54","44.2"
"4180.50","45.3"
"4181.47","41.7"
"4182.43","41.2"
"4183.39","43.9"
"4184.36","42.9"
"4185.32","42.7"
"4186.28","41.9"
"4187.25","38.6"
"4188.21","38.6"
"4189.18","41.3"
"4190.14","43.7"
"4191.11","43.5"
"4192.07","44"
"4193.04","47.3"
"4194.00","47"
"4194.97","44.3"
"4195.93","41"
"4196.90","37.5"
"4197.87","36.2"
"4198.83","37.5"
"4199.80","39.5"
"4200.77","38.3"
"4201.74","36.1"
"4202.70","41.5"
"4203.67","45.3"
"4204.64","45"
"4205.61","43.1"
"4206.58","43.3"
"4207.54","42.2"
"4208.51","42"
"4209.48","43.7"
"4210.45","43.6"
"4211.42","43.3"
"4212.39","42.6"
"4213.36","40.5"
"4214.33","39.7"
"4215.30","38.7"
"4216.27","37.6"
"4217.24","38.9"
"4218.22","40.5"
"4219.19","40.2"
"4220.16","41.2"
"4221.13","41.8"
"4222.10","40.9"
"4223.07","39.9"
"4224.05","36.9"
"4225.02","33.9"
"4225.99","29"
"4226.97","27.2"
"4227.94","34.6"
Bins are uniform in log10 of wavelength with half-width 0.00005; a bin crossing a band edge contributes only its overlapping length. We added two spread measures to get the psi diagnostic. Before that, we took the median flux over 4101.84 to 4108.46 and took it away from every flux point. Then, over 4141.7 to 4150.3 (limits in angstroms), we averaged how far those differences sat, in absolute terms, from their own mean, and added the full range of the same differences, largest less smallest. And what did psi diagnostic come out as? 10.4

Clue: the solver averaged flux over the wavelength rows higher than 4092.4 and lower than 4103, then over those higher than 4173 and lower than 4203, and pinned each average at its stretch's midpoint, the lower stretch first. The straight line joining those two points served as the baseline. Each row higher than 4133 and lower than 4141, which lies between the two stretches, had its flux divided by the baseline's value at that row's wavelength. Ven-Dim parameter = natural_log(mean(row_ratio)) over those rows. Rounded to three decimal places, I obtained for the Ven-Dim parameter 0.092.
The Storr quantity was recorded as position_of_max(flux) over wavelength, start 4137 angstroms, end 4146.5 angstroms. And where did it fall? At 4137.41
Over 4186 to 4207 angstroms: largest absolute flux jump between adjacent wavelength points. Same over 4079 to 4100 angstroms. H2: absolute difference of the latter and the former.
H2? 2.2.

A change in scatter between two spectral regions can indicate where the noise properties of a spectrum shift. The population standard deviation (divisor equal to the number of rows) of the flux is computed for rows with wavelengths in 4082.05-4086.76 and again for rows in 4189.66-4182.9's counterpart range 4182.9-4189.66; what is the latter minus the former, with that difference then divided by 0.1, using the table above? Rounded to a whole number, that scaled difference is 7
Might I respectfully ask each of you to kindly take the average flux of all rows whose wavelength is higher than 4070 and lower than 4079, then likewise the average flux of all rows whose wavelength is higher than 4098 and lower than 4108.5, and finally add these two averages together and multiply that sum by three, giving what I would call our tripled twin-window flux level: 227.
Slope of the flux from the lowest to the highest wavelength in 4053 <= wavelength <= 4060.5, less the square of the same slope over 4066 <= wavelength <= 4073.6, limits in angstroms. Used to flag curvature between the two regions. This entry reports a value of 0.0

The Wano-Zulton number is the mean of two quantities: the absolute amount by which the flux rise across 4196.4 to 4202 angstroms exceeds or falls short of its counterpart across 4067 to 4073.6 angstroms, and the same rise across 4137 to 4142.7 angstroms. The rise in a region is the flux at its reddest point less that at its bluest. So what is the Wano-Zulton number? -4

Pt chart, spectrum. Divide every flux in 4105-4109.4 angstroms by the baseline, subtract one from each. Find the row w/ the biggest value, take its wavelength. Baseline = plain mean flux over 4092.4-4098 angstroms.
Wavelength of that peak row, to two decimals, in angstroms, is 4107.98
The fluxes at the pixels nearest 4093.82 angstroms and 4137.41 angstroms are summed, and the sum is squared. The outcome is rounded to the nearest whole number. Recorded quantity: 8010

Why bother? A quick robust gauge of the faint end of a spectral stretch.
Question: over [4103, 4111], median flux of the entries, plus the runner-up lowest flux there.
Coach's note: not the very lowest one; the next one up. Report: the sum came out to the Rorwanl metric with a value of 75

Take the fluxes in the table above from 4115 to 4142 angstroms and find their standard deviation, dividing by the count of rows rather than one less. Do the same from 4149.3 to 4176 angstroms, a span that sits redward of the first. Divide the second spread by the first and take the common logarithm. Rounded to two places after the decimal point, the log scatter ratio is 0.01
